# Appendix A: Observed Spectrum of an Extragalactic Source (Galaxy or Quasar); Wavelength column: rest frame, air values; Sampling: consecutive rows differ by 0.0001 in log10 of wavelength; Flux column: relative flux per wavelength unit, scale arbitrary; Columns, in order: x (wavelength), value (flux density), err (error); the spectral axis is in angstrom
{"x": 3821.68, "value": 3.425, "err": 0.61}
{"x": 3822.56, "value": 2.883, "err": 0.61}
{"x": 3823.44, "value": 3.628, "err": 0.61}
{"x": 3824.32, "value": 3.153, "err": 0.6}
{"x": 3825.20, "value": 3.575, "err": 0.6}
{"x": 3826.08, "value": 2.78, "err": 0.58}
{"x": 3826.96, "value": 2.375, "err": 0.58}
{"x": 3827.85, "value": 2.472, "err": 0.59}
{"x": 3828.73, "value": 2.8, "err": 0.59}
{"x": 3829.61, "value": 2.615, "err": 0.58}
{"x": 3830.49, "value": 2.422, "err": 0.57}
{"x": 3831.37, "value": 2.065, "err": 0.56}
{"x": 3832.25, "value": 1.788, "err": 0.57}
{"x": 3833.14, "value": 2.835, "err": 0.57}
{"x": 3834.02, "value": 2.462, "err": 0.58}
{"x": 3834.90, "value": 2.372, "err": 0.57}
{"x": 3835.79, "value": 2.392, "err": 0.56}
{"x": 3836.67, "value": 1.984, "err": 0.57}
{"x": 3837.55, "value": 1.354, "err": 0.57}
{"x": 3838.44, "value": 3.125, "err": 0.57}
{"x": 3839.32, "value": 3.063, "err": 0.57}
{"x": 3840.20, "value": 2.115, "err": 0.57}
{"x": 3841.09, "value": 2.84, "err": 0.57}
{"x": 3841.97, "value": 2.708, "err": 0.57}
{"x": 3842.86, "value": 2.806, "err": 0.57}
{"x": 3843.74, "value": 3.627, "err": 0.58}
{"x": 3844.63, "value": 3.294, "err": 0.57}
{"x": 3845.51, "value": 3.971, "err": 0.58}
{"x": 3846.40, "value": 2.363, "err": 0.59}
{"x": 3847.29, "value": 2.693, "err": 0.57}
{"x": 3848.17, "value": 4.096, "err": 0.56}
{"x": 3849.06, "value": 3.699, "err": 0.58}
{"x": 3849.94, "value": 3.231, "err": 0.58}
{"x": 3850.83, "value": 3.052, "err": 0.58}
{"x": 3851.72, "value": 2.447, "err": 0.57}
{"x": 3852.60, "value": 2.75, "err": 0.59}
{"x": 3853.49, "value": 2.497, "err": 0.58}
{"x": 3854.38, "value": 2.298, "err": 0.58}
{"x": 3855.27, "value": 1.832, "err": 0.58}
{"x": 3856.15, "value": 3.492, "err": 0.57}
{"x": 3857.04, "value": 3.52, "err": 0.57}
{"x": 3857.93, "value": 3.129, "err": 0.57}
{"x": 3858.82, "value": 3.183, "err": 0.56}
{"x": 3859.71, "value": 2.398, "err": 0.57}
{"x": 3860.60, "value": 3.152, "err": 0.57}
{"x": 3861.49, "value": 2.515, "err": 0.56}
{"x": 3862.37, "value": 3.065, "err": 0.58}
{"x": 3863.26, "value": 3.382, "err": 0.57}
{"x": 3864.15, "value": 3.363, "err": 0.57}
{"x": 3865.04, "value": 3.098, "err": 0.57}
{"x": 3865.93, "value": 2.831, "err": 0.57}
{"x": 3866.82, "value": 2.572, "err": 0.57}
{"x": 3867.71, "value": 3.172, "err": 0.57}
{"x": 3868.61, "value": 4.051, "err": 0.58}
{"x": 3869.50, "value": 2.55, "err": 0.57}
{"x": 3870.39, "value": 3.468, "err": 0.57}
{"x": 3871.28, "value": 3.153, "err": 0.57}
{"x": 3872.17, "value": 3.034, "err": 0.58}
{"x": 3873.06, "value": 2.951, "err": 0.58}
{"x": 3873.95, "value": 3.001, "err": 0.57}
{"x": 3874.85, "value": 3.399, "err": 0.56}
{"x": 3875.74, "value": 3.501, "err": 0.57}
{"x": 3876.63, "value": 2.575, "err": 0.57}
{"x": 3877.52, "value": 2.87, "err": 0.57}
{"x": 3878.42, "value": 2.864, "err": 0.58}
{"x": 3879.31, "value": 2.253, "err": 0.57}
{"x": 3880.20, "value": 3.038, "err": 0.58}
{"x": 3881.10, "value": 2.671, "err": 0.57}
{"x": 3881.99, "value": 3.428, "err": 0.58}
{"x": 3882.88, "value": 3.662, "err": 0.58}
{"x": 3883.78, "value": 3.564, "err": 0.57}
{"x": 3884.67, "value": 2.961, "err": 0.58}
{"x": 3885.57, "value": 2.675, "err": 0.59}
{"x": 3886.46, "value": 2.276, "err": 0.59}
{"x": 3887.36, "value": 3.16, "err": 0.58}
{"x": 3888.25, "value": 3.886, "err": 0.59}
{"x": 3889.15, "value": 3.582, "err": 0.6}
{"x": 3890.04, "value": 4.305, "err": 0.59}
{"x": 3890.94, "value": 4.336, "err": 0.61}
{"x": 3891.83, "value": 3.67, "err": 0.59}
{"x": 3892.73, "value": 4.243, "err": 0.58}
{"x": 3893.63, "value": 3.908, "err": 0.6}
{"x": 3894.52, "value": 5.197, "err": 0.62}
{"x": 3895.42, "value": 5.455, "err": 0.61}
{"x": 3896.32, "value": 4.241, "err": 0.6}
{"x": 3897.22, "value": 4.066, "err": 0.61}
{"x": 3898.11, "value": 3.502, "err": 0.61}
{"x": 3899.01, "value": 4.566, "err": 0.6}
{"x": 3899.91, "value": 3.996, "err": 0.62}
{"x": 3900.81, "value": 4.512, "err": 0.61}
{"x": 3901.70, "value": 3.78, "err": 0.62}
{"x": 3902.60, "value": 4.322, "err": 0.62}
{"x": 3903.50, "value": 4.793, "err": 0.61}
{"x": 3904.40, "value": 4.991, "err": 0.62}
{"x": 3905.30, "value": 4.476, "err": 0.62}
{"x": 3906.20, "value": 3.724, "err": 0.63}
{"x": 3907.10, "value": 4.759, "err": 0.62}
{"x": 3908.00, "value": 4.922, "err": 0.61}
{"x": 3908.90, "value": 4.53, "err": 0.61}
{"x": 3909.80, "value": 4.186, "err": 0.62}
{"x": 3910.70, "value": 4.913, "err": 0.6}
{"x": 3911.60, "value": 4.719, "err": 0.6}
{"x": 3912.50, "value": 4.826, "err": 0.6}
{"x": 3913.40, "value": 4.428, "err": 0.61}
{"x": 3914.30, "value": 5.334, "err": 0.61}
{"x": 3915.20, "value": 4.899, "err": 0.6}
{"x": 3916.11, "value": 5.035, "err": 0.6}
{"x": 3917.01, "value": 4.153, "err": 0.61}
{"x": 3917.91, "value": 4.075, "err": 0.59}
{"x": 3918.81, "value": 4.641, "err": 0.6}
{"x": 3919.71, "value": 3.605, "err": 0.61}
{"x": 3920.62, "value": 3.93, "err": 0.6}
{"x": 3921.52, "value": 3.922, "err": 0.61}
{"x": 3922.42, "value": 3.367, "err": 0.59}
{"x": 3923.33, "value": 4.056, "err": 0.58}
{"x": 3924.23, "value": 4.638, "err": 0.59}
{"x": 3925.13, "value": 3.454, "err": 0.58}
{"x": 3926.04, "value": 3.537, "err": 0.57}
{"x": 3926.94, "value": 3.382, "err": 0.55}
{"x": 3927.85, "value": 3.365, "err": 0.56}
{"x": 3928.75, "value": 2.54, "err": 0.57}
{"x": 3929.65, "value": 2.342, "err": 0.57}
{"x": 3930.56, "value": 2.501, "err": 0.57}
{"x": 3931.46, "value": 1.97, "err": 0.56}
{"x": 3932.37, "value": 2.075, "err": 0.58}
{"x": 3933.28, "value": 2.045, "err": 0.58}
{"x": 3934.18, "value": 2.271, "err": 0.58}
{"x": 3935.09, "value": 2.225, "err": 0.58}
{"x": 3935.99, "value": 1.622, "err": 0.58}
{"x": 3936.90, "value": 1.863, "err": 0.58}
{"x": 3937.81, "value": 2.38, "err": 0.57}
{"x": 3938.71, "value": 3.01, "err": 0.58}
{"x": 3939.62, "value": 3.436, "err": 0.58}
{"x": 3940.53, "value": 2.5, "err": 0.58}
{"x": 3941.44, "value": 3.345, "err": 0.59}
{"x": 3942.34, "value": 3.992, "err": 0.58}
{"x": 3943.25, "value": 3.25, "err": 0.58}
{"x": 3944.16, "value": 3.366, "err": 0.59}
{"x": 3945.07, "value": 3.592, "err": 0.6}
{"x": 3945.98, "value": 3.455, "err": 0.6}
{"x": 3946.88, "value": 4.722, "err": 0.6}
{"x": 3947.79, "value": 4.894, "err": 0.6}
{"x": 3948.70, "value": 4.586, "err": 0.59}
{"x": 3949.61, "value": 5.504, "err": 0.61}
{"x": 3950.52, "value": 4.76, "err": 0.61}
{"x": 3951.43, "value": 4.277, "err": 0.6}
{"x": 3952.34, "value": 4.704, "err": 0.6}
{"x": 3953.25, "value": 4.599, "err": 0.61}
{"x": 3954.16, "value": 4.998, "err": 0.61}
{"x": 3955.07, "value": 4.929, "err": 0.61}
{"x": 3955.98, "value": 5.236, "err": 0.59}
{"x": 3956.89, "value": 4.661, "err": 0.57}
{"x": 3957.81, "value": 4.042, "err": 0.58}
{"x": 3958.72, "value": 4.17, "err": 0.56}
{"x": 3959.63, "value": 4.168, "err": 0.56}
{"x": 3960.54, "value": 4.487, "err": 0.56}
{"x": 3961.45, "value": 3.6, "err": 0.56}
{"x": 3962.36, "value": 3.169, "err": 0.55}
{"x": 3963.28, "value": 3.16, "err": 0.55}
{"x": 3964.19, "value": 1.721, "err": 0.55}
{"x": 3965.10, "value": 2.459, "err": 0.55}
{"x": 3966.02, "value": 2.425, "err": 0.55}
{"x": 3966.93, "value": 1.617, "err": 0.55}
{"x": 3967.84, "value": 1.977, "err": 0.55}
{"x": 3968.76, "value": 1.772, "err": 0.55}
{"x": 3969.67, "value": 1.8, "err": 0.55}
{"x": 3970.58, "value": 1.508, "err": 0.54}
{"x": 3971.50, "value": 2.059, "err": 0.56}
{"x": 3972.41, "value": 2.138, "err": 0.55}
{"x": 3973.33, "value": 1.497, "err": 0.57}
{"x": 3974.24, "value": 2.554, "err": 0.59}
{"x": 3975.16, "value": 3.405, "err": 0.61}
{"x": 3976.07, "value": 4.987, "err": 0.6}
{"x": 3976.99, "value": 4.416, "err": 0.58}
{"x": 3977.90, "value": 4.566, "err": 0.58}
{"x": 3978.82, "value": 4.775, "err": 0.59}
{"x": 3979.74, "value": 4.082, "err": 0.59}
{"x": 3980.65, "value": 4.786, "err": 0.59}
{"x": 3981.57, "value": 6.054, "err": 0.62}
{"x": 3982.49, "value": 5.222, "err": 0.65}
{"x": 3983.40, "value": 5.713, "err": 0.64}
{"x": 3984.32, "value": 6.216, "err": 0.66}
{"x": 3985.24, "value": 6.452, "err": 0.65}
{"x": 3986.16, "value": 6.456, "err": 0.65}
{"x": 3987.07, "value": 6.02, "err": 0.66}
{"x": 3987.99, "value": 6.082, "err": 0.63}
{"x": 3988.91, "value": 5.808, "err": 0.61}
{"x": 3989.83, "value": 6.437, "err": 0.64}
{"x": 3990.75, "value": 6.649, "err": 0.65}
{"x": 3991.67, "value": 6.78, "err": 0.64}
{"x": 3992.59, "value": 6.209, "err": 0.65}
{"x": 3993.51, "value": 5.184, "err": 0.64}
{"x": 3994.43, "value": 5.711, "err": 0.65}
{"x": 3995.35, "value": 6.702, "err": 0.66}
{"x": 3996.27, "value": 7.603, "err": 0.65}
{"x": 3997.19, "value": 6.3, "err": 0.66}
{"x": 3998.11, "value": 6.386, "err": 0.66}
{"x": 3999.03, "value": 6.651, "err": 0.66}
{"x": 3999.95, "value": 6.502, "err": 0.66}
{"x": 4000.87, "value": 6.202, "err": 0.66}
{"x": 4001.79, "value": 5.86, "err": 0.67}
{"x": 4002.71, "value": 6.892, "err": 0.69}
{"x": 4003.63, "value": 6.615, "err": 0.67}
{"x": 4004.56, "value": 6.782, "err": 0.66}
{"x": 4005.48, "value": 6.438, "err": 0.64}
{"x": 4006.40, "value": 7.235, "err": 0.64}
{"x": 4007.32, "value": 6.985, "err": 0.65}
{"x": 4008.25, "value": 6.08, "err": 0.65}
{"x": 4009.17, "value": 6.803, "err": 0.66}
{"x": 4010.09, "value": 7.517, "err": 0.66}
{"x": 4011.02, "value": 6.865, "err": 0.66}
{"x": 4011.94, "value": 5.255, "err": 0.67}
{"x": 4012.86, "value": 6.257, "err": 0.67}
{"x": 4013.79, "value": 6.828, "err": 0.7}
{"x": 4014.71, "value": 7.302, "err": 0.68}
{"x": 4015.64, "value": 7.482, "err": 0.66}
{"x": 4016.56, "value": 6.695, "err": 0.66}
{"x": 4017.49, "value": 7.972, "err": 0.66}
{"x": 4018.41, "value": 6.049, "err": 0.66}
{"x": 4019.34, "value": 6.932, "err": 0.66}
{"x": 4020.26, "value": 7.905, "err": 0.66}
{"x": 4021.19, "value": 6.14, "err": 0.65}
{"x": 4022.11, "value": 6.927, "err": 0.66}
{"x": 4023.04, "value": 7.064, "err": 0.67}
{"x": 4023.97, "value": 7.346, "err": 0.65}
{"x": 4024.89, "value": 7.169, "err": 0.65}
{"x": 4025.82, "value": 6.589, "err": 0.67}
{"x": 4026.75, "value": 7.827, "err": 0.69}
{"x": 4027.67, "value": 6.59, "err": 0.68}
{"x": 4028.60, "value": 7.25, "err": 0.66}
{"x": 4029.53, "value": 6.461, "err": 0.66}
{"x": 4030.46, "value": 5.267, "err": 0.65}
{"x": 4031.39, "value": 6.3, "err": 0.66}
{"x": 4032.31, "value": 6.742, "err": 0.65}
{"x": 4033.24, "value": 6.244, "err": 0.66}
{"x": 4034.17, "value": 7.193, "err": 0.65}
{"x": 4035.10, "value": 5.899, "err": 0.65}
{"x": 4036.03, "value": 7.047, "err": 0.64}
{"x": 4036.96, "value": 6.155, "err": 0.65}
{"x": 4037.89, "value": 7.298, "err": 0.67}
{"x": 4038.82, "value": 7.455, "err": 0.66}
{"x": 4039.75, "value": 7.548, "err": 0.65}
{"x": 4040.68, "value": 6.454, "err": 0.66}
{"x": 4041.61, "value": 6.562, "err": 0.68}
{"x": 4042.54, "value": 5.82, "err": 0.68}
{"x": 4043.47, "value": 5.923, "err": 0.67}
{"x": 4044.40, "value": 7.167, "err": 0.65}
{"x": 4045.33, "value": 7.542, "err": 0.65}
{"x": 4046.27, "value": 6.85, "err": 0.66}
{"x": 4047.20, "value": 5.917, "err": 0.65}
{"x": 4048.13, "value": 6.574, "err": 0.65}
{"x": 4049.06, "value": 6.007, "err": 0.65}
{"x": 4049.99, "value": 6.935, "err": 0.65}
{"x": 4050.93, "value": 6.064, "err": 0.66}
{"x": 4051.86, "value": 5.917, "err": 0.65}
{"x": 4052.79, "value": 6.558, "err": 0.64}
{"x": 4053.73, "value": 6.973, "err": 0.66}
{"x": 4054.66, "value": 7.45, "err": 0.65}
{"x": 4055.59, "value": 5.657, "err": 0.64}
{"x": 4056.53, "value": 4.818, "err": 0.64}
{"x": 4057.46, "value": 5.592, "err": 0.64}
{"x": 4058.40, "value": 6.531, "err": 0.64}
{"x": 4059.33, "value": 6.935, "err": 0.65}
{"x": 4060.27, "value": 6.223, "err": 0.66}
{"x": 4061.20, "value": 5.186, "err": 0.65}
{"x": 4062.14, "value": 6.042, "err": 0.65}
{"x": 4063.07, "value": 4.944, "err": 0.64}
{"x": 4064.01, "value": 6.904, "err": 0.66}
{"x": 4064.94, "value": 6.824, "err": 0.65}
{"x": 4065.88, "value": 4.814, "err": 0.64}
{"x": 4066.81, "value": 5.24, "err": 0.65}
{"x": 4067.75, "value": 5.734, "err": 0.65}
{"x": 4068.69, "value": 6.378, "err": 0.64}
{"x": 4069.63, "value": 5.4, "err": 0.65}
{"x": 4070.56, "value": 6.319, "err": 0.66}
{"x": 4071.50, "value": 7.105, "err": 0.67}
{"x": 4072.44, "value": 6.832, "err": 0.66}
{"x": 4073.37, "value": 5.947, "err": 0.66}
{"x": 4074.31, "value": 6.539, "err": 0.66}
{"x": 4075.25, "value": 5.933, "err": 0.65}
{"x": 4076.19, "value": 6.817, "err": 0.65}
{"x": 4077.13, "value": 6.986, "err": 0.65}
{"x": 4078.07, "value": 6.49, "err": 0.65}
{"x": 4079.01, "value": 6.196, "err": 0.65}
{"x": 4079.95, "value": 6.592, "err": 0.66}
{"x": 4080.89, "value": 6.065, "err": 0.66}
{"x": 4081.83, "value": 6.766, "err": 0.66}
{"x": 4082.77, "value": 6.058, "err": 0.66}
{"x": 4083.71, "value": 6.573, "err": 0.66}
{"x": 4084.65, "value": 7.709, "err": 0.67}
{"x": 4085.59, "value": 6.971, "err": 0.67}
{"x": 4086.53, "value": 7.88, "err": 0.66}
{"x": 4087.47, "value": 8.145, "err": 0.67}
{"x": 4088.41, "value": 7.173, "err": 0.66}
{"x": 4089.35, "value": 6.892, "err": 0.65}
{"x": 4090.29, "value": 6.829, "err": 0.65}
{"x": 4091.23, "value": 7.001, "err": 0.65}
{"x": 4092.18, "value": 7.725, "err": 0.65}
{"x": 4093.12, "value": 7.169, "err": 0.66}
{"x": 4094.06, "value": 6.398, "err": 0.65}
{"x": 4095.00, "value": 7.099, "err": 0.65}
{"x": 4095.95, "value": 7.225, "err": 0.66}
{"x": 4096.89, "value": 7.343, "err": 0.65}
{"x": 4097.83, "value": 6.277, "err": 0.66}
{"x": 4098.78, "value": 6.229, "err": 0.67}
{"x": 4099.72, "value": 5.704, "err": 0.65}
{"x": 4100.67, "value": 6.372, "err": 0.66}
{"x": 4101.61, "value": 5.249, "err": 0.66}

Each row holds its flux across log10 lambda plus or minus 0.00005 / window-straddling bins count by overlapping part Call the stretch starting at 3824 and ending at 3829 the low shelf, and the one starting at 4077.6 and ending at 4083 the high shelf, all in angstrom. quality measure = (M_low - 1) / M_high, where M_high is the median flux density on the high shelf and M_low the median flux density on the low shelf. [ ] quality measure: 0.3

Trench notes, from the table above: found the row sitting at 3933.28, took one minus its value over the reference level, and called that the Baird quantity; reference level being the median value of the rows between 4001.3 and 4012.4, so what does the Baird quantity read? 0.7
